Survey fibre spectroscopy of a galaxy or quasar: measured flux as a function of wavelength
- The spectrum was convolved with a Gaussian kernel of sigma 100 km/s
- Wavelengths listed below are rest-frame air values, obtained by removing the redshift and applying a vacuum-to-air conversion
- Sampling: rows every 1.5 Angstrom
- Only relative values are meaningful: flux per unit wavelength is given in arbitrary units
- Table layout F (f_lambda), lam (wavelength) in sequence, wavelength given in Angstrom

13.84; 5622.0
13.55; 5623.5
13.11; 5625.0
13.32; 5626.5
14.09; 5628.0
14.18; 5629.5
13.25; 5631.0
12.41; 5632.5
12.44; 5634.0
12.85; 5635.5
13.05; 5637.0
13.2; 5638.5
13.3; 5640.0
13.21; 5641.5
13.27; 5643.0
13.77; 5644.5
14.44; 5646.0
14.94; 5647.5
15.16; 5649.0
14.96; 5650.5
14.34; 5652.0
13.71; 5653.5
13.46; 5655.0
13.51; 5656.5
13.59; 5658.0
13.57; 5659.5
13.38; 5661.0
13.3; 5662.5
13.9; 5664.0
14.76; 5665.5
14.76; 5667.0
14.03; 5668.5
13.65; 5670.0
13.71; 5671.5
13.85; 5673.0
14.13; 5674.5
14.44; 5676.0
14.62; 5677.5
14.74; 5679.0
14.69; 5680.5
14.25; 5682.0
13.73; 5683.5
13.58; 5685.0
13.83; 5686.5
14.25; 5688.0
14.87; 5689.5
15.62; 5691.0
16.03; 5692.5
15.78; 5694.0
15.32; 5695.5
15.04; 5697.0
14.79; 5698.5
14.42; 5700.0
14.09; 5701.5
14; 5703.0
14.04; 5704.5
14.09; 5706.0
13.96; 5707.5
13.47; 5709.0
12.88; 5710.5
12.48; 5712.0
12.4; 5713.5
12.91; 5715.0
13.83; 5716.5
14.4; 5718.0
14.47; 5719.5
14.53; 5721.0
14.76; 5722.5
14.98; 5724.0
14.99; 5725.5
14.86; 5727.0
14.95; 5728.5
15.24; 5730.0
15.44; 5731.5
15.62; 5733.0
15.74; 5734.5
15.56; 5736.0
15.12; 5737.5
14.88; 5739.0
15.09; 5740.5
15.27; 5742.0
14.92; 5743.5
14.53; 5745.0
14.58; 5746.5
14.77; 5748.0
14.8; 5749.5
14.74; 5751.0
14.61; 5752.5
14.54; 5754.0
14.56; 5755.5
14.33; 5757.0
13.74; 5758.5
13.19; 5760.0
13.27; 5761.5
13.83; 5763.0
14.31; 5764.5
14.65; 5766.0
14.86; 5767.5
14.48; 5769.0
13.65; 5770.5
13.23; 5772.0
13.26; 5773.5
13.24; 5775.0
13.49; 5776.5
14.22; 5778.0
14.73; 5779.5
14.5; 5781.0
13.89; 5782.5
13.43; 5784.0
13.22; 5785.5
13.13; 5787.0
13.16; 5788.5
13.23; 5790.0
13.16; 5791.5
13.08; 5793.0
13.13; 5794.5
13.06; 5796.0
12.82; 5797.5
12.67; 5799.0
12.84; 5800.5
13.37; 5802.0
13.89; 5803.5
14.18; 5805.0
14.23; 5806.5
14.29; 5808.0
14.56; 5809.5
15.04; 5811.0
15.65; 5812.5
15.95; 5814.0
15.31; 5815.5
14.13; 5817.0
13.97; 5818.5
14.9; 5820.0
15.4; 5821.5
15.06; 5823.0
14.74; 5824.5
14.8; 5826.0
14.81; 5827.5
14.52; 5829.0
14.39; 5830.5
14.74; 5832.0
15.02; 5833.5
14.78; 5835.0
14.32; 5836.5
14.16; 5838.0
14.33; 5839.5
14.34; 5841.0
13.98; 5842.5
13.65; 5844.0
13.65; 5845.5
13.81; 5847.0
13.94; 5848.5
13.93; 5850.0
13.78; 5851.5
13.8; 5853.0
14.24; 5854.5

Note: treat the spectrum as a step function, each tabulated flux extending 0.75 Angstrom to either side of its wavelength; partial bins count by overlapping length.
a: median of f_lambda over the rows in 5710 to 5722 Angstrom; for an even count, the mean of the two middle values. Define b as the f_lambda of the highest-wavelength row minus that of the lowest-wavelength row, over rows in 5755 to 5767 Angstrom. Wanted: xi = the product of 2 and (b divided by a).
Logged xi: 0.01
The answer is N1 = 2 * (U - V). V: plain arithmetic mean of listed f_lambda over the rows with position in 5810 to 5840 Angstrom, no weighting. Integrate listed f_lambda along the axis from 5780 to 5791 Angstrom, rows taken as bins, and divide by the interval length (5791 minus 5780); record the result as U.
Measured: -2.5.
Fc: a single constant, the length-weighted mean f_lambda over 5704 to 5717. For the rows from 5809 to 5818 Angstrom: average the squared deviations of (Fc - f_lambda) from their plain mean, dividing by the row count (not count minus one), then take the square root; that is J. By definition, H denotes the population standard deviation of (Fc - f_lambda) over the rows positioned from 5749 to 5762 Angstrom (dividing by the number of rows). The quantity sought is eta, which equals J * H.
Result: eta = 0.37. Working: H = 0.594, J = 0.62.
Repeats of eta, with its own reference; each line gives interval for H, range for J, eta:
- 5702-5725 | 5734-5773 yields 0.52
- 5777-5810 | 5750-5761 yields 0.33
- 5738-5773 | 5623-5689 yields 0.39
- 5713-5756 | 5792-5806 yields 0.33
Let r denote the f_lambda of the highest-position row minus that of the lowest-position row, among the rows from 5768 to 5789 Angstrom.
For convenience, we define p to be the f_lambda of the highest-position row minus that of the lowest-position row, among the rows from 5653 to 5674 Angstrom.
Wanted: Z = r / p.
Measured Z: -9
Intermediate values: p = 0.14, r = -1.3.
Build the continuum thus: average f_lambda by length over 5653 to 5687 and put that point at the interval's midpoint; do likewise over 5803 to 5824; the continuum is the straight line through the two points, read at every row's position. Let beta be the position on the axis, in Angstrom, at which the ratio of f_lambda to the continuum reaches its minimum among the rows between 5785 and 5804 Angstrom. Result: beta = 5799.0 Angstrom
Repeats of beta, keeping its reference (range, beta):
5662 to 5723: 5713.5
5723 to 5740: 5739.0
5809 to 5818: 5817.0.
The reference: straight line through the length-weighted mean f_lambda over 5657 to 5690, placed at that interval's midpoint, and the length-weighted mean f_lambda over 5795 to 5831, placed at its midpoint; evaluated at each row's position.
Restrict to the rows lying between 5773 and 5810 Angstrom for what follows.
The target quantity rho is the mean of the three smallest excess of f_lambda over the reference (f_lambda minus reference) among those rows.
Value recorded -1.5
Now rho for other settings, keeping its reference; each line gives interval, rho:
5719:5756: 0.3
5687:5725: -1.6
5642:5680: -0.7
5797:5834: -1.5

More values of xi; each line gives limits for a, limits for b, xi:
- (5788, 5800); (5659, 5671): 0.01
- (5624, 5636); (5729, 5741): -0.02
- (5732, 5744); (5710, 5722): 0.22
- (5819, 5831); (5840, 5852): -0.08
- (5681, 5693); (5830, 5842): -0.01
